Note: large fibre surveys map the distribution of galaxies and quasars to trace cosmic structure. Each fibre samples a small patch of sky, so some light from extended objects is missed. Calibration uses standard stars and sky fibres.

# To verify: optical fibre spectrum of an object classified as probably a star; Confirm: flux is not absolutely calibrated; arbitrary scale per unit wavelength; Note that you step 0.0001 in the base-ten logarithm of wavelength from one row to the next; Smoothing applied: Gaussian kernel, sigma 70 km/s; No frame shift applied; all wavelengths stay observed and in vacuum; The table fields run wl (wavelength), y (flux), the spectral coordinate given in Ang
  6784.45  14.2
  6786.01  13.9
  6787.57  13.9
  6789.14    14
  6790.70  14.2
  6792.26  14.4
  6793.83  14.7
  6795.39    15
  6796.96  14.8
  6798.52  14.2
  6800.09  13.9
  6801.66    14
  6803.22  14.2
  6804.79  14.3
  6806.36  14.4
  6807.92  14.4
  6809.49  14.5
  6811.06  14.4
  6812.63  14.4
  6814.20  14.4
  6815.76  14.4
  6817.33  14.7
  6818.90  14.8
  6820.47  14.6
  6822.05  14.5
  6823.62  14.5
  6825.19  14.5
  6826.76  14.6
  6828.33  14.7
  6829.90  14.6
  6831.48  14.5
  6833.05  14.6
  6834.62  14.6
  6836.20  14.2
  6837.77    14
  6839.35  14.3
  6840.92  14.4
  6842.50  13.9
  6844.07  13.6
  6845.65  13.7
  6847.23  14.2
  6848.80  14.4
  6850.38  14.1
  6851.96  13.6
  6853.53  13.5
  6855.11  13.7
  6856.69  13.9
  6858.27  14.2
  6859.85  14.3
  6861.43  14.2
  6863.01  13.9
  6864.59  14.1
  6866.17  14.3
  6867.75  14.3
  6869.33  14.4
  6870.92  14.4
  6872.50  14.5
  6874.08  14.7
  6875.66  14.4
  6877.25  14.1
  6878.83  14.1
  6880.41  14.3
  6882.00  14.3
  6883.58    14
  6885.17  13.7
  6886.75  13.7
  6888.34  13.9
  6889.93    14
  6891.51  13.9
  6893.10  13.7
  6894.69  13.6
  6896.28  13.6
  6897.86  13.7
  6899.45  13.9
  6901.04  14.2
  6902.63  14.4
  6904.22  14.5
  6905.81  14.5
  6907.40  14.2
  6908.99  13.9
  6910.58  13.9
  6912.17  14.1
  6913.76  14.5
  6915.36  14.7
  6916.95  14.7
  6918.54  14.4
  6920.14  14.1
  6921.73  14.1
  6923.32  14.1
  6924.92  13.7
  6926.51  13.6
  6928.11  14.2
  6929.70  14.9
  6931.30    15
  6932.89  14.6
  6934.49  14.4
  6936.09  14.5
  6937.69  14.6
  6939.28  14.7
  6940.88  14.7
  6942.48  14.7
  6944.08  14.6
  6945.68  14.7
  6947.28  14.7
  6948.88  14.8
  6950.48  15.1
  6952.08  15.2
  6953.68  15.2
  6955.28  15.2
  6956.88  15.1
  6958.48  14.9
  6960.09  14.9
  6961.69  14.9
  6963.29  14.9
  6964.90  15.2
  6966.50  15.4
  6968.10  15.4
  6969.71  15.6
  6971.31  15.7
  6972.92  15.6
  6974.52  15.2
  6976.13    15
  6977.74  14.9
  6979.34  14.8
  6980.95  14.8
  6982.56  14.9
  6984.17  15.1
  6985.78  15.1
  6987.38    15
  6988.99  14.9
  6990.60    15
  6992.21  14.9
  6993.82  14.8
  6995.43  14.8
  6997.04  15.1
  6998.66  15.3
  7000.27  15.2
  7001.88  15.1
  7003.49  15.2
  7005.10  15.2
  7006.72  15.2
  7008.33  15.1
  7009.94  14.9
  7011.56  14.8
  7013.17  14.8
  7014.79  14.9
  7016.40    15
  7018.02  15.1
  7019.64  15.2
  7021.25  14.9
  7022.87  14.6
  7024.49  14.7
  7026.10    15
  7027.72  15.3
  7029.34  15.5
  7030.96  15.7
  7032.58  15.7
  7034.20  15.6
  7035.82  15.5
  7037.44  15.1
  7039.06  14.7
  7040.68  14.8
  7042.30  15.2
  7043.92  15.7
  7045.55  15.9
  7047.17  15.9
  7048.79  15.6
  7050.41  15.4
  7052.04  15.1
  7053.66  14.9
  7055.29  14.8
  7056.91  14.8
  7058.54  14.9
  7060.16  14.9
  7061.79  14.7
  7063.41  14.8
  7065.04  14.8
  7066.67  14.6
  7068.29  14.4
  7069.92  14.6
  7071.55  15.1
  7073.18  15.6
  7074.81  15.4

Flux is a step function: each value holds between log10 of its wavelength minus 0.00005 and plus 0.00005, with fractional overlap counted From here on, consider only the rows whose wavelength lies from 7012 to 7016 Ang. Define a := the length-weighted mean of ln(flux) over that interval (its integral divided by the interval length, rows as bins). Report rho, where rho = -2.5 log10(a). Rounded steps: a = 2.70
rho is -1.08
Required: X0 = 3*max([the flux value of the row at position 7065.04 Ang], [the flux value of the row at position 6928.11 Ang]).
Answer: 44.4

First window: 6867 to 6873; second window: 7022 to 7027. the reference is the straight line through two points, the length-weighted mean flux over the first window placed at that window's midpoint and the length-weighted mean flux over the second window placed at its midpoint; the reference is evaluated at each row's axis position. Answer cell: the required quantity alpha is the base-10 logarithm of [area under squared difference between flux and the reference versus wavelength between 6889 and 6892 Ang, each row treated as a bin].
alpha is -0.1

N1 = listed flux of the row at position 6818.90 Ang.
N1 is 14.8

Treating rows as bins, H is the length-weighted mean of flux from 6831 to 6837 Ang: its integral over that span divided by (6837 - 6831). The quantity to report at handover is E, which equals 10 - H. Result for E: -4.48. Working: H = 14.5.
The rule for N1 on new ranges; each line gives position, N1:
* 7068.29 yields 14.4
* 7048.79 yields 15.6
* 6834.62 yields 14.6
